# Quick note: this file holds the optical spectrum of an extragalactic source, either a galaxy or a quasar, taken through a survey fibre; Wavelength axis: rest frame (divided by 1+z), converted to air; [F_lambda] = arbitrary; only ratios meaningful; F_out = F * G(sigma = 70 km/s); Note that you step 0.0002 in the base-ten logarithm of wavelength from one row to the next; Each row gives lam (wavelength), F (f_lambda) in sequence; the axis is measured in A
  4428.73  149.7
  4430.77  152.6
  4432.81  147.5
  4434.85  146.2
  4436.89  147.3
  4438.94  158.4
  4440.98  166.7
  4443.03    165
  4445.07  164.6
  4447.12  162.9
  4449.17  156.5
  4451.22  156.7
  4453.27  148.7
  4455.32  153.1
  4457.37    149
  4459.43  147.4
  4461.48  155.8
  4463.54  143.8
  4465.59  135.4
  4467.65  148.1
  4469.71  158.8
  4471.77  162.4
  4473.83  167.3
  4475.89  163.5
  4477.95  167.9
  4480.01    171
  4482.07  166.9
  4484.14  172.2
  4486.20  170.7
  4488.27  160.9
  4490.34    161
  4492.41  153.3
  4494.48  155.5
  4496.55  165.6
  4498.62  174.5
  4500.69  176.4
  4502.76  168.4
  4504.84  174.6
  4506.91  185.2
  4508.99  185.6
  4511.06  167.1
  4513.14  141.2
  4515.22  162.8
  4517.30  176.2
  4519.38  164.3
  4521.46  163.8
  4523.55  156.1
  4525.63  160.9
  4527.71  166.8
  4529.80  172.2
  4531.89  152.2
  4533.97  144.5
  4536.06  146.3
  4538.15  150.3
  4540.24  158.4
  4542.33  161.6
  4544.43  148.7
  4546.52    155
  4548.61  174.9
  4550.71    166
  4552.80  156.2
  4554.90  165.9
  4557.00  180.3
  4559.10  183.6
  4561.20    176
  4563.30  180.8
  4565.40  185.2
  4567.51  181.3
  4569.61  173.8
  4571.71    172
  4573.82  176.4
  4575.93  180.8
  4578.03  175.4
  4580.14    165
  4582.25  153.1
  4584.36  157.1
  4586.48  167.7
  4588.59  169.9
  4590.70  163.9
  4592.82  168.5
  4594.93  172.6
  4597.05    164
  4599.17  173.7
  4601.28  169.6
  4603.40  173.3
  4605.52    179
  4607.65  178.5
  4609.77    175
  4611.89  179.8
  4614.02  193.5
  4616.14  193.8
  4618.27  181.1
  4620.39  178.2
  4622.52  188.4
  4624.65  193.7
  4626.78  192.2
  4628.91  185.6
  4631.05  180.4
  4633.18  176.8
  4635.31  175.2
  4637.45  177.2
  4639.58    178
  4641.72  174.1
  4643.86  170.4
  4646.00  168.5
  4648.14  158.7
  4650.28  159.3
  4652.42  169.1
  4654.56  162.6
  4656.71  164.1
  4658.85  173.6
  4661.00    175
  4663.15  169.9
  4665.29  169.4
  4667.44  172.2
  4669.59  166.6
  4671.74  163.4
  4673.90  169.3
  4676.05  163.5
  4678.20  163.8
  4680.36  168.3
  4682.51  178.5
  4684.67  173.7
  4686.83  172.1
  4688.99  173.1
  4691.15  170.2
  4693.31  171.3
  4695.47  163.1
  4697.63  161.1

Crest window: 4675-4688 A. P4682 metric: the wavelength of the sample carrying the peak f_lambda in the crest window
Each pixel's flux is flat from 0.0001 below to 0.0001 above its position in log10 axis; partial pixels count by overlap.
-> 4682.51 A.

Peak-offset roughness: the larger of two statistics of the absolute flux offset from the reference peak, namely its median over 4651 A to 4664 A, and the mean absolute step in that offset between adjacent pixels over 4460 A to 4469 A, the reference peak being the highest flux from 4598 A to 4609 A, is 11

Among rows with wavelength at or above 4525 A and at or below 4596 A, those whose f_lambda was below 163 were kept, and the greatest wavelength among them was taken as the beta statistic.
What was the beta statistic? 4584.36 A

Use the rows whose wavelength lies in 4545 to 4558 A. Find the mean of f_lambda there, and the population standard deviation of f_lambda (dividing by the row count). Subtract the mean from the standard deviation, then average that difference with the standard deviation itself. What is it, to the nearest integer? -74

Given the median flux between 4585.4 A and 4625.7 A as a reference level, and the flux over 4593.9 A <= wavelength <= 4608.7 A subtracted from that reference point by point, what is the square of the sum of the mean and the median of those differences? 14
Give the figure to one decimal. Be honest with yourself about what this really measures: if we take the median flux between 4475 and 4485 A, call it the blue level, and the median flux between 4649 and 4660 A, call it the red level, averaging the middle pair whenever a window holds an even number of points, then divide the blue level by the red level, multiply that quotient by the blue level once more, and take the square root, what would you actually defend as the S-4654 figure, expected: 13.1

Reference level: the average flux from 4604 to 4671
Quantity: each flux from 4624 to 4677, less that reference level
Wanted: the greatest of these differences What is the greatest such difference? 18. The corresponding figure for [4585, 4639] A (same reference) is 18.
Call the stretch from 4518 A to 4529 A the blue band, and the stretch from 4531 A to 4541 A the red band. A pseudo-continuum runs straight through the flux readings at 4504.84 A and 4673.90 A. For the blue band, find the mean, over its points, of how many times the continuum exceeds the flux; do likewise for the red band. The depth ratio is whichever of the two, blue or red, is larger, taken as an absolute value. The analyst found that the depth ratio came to 1.16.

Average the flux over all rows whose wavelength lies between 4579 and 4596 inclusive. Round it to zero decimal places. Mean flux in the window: 165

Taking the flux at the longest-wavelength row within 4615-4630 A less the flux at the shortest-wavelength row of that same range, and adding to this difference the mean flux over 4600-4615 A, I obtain 170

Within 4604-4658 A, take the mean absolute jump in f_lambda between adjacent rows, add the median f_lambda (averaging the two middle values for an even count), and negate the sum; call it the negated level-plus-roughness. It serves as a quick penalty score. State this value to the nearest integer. -183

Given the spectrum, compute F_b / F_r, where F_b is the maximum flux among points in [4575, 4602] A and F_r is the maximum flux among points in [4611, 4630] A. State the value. 0.93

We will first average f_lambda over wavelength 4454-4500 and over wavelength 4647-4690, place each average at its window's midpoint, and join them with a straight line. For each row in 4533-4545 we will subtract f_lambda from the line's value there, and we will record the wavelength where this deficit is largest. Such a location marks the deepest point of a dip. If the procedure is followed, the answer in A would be 4533.97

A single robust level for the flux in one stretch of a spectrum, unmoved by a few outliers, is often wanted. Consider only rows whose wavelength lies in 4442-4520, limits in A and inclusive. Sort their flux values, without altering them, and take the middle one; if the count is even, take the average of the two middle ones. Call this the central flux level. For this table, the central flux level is 163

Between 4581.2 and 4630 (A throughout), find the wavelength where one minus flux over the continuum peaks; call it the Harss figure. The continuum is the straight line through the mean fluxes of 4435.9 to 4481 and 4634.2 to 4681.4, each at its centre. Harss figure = 4582.25 A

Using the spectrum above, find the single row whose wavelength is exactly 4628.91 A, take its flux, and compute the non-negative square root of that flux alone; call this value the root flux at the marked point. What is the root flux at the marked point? 13.6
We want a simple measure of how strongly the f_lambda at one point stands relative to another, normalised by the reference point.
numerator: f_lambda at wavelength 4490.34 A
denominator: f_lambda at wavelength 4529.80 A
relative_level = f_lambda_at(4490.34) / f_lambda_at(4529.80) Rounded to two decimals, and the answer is 0.93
